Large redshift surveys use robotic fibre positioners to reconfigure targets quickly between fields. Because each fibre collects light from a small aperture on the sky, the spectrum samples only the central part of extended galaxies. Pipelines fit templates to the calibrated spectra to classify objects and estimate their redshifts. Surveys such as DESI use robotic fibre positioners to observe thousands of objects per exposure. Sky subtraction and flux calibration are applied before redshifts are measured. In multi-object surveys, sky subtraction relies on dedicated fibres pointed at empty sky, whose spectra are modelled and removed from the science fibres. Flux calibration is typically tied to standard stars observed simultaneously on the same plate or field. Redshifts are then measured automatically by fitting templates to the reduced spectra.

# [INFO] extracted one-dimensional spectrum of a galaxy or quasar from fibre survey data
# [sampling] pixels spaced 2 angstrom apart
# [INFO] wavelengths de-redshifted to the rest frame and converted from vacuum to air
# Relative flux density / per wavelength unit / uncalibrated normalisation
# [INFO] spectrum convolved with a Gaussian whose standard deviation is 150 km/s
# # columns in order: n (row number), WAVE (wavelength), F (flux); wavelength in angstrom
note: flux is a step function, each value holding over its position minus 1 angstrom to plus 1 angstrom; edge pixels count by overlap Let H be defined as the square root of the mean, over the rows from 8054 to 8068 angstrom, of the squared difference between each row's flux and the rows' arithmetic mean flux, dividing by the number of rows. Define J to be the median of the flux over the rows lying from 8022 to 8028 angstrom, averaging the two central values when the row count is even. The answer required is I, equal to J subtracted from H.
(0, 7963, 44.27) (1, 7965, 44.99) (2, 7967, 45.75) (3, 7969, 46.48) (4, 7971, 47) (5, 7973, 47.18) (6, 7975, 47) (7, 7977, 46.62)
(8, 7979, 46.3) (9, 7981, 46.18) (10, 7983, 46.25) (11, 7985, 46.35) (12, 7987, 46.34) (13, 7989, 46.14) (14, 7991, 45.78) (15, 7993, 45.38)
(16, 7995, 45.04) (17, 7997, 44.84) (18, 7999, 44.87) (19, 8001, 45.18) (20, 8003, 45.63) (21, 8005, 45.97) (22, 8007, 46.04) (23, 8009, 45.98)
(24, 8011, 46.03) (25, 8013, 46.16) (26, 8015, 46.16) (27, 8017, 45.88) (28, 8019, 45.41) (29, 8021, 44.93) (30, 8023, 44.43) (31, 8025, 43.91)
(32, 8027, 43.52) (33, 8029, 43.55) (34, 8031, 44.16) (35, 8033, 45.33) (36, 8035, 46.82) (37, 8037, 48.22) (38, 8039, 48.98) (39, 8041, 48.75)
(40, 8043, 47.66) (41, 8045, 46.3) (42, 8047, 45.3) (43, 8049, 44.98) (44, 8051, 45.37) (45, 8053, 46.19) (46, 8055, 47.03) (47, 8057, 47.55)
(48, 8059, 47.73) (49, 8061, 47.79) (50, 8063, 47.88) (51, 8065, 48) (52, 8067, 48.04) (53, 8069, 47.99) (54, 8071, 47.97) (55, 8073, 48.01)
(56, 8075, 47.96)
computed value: -43.6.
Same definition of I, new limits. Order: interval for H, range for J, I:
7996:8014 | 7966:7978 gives -46.3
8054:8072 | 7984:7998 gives -45.5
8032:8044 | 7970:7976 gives -45.8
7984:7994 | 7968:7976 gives -46.6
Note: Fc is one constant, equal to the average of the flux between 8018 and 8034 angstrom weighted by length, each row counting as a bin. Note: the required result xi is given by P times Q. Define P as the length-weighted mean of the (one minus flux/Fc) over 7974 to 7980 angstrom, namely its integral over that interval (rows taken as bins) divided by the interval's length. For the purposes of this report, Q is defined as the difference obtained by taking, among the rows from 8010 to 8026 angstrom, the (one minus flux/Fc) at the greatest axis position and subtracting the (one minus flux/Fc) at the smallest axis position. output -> -0.0024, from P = -0.050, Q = 0.05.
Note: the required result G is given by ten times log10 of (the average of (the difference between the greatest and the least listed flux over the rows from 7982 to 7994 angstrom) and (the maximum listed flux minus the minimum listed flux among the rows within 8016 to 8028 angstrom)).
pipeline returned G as 2.2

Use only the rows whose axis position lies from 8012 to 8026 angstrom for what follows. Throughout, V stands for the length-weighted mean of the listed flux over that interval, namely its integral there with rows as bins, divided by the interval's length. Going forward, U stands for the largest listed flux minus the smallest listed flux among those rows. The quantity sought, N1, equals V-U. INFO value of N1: 43.0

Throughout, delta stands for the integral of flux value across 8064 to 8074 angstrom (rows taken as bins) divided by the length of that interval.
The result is 48.00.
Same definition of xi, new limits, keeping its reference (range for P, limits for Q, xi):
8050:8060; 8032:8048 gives 0.0000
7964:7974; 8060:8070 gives 0.0002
